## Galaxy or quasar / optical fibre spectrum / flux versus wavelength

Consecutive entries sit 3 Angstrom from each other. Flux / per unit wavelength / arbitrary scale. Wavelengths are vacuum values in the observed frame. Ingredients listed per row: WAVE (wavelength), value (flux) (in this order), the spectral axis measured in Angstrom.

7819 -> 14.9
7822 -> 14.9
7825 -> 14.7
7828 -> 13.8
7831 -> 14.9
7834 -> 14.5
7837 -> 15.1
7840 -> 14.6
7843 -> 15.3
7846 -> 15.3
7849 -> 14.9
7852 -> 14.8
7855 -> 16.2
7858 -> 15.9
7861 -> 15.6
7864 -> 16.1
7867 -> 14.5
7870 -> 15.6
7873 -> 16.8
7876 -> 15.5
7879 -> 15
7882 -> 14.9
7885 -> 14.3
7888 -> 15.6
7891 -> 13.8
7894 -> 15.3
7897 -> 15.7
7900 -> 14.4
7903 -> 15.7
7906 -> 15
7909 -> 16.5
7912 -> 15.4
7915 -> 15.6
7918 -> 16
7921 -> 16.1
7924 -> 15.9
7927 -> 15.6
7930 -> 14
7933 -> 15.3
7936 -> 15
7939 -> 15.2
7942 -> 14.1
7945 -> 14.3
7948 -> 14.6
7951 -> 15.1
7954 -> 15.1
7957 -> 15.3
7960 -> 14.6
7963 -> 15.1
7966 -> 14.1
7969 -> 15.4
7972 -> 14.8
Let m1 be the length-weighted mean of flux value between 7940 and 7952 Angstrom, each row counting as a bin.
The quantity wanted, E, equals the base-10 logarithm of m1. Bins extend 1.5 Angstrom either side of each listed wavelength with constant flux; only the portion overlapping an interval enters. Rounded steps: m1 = 14.5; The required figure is 1.16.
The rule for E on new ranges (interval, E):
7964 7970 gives 1.17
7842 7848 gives 1.18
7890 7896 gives 1.17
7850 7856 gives 1.19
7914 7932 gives 1.19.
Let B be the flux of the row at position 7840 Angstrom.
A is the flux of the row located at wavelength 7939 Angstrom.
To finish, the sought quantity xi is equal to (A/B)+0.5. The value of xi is 1.54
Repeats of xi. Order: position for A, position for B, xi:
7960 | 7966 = 1.54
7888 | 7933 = 1.52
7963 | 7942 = 1.57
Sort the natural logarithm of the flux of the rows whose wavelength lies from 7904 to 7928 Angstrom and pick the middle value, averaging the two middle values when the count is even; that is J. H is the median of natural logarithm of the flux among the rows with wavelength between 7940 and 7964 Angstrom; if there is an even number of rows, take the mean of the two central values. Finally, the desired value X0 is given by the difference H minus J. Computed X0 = -0.06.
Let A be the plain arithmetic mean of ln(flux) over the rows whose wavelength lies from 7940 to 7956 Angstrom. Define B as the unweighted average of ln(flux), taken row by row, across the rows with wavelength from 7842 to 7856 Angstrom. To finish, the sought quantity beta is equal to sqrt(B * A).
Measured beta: 2.71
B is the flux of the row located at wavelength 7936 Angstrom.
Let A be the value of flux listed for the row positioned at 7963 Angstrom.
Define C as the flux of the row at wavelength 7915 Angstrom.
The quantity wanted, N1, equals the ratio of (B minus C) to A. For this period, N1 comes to -0.04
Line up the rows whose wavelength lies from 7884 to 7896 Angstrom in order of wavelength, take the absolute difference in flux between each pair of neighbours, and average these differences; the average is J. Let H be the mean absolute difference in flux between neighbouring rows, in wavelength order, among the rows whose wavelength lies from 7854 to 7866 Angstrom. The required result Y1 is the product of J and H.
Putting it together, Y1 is 0.56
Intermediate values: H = 0.4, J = 1.5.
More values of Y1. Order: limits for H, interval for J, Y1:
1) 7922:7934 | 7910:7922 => 0.25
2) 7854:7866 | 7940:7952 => 0.12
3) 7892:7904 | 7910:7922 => 0.23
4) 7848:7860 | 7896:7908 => 0.66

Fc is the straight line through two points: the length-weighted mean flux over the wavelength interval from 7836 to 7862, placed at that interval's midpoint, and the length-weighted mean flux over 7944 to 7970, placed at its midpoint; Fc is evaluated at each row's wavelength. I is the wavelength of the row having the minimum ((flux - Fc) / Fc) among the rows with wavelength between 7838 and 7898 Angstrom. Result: 7891 Angstrom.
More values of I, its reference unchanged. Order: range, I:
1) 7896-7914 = 7900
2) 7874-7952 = 7891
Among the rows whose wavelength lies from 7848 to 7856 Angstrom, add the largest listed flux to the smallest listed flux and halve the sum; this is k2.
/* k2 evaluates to 15.50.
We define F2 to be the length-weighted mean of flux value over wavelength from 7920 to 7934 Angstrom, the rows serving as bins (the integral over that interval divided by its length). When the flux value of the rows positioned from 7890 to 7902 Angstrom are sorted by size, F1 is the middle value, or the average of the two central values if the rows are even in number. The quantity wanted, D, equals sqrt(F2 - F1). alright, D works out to 0.712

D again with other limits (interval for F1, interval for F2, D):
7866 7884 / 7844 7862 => 0.438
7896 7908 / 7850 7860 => 0.495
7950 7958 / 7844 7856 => 0.403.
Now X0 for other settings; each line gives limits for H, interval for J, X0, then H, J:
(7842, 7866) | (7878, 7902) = 0.03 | 2.74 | 2.70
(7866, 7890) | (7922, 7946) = 0.01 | 2.72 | 2.71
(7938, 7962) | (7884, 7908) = -0.02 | 2.70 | 2.72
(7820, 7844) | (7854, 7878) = -0.06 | 2.69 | 2.76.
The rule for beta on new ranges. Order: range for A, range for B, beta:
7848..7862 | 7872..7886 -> 2.73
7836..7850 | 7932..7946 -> 2.70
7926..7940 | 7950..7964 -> 2.71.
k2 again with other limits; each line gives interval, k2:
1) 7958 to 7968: 14.60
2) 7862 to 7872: 15.30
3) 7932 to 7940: 15.15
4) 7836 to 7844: 14.95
